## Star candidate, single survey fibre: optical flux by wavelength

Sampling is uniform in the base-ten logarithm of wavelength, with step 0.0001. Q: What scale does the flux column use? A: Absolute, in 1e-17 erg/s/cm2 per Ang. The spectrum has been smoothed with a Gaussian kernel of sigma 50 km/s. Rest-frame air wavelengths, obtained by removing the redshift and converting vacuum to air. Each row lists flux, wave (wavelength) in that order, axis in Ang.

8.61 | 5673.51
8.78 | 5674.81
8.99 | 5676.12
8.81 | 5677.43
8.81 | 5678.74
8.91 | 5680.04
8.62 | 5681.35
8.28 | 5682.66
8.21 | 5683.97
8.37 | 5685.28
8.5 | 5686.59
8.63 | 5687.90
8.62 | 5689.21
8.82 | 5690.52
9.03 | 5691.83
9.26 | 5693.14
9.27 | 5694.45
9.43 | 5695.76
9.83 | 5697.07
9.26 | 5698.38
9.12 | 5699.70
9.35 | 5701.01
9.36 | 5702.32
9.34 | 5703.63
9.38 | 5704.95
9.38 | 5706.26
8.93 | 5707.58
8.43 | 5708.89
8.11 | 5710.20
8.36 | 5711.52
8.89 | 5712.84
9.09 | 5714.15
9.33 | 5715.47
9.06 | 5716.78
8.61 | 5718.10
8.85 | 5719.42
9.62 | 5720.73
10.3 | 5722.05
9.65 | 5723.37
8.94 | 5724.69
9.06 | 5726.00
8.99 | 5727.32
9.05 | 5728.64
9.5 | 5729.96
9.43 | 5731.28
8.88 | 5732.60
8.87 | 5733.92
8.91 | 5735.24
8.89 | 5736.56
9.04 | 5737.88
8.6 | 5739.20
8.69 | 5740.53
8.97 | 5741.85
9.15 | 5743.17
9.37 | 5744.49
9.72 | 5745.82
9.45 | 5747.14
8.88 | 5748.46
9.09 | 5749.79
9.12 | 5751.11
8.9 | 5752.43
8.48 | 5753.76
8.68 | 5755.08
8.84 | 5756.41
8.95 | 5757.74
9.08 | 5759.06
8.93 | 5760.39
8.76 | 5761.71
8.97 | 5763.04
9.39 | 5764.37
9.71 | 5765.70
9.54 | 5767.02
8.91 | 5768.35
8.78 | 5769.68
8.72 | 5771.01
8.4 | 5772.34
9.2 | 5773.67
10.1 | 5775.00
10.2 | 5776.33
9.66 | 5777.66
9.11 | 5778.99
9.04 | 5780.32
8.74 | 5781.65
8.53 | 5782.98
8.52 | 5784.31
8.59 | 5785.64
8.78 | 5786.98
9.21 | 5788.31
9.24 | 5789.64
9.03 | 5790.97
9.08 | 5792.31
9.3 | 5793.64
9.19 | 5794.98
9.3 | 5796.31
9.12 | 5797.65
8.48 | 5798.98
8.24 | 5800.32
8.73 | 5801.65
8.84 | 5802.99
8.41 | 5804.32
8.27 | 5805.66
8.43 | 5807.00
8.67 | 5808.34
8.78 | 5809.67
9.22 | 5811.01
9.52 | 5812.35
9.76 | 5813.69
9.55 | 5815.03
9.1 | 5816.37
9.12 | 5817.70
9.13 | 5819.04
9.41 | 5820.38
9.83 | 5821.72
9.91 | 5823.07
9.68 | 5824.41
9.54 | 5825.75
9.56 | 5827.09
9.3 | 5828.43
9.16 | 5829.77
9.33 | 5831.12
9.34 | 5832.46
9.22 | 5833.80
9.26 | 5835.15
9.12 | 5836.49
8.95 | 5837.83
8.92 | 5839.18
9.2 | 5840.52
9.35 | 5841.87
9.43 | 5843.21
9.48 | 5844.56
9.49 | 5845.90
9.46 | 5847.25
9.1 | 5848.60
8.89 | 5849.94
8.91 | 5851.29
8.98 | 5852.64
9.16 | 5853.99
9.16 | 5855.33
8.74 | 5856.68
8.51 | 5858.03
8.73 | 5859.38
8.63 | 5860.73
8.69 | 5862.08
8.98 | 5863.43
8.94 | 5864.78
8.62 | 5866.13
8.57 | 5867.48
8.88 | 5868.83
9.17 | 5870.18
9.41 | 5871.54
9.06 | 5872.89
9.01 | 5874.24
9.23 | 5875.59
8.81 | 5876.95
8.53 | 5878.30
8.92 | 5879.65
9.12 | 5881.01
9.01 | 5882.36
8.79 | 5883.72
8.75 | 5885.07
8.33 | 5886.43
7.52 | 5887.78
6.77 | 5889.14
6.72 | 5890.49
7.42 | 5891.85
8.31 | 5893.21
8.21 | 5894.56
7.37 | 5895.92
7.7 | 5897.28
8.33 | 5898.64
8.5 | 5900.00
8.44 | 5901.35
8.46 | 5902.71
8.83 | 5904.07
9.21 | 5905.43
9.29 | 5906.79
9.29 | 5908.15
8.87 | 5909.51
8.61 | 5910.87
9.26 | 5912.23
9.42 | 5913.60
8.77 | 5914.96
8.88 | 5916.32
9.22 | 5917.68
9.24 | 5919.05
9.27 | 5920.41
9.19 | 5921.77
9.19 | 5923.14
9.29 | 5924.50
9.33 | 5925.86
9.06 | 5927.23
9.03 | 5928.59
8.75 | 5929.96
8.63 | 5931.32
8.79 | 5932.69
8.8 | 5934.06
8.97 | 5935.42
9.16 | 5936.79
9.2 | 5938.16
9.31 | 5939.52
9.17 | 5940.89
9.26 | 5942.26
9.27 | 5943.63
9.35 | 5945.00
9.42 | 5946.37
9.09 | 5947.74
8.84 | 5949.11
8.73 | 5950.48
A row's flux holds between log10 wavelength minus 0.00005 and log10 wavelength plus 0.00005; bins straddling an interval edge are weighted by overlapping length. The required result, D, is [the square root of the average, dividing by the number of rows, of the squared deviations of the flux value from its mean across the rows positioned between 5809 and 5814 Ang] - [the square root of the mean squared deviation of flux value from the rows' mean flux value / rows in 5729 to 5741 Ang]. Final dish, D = 0.08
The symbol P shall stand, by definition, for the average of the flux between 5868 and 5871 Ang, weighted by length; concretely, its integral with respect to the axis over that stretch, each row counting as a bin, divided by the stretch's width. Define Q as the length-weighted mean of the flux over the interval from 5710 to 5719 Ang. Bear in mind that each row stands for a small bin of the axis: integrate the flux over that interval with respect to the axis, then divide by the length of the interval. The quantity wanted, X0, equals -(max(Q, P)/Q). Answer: -1.02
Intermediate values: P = 9.0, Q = 8.81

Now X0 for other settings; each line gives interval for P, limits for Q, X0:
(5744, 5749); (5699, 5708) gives -1.01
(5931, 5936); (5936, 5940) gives -1.00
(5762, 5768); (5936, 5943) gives -1.01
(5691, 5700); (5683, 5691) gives -1.09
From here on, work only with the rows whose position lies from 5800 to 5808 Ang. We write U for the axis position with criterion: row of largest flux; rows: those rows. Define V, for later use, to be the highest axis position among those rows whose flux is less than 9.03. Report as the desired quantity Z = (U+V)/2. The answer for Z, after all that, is 5805.0 Ang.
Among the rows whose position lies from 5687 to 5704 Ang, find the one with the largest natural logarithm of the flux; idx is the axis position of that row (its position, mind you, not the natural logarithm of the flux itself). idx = 5697.07 Ang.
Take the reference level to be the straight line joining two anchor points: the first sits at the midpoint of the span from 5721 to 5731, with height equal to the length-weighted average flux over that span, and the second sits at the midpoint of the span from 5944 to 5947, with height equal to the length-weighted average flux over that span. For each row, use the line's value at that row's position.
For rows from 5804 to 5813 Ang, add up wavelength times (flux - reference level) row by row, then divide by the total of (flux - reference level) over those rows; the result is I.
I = 5806.6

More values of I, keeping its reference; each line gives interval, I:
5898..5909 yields 5901.4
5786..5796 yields 5790.0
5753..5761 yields 5756.3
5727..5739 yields 5733.6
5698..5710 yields 5706.5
